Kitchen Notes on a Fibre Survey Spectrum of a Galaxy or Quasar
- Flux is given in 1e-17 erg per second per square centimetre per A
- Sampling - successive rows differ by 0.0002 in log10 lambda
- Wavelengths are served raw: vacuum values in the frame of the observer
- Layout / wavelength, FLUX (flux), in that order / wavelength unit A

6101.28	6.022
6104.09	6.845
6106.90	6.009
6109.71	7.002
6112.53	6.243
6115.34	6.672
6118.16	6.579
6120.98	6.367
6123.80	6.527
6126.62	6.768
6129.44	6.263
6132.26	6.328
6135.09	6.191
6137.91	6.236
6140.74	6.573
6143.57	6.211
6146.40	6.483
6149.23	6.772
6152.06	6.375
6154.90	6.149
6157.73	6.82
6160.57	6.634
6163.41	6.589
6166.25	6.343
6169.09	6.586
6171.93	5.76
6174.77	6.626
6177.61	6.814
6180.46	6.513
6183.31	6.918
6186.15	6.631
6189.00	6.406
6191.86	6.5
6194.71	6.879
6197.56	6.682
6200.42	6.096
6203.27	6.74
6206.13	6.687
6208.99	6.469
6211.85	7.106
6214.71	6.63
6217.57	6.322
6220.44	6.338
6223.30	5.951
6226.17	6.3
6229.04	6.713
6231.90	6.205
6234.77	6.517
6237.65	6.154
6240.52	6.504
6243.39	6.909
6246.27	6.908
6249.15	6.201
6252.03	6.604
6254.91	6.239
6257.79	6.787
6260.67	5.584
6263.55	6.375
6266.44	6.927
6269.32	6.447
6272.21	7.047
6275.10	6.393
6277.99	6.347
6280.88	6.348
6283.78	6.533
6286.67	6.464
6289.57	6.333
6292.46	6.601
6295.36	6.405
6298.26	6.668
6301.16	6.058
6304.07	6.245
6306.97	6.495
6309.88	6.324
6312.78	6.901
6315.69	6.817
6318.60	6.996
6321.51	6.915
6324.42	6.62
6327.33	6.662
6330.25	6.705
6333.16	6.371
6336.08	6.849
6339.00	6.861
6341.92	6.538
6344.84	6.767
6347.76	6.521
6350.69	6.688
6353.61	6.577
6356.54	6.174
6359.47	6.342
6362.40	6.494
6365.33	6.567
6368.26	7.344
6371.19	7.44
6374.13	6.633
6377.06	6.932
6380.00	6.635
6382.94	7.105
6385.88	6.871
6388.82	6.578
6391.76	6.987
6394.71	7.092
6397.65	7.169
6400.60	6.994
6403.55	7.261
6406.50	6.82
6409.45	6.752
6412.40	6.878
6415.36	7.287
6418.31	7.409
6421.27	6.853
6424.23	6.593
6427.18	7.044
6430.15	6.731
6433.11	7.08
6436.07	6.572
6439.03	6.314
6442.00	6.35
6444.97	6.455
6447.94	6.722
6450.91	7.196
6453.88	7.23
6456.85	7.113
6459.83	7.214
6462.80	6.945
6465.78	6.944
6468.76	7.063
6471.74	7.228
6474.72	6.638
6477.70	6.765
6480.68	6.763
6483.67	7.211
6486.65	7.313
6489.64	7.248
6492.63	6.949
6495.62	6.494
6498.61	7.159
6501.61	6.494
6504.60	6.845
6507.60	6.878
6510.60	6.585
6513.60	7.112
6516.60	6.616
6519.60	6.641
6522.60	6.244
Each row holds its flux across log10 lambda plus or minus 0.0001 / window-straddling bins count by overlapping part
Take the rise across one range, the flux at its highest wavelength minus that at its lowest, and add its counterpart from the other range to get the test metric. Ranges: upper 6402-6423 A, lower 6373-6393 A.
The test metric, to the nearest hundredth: -0.05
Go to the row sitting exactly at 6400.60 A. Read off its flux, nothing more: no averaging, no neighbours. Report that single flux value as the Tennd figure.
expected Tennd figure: 6.994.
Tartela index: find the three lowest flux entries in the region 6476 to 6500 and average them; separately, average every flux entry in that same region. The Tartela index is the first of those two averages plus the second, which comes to 13.7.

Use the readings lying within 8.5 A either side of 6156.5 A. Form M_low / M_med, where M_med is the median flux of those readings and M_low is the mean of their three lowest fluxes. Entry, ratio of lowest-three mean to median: 0.964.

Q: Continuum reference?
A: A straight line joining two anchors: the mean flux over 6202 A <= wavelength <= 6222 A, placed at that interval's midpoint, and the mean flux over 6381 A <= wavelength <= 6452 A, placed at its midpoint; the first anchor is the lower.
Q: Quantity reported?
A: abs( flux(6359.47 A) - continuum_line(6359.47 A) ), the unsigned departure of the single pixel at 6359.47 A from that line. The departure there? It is 0.46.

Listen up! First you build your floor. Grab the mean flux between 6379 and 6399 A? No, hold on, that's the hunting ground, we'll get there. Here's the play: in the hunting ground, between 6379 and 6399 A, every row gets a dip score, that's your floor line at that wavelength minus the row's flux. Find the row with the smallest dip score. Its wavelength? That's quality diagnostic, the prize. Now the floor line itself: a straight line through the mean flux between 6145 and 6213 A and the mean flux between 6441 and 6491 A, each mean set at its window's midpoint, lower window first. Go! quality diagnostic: 6397.65 A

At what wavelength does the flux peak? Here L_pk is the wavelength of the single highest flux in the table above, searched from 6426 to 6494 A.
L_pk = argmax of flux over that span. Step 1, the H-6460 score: 6486.65 A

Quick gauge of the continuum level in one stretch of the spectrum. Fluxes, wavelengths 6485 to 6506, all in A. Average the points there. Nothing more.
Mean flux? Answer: 6.93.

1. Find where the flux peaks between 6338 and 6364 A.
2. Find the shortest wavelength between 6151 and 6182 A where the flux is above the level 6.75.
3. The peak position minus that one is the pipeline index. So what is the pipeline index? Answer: 181.3 A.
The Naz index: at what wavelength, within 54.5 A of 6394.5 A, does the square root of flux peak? 6371.19 A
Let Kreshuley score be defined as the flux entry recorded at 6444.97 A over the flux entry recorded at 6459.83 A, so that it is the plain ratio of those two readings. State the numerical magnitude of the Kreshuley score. 0.89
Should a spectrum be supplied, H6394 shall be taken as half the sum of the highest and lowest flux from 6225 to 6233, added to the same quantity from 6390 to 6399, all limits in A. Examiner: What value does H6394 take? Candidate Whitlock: 13.5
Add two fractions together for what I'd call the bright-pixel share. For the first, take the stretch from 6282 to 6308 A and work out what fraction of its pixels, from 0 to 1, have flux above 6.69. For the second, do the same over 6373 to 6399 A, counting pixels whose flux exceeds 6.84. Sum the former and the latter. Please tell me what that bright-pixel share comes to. 0.7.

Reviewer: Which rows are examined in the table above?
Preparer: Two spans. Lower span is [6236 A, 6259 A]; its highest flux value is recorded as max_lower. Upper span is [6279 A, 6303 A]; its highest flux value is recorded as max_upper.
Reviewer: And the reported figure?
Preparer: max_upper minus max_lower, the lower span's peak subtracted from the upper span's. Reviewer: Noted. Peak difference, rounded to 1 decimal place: -0.2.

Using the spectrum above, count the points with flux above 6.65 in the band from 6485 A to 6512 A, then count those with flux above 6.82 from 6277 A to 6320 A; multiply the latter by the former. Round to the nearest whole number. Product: 12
